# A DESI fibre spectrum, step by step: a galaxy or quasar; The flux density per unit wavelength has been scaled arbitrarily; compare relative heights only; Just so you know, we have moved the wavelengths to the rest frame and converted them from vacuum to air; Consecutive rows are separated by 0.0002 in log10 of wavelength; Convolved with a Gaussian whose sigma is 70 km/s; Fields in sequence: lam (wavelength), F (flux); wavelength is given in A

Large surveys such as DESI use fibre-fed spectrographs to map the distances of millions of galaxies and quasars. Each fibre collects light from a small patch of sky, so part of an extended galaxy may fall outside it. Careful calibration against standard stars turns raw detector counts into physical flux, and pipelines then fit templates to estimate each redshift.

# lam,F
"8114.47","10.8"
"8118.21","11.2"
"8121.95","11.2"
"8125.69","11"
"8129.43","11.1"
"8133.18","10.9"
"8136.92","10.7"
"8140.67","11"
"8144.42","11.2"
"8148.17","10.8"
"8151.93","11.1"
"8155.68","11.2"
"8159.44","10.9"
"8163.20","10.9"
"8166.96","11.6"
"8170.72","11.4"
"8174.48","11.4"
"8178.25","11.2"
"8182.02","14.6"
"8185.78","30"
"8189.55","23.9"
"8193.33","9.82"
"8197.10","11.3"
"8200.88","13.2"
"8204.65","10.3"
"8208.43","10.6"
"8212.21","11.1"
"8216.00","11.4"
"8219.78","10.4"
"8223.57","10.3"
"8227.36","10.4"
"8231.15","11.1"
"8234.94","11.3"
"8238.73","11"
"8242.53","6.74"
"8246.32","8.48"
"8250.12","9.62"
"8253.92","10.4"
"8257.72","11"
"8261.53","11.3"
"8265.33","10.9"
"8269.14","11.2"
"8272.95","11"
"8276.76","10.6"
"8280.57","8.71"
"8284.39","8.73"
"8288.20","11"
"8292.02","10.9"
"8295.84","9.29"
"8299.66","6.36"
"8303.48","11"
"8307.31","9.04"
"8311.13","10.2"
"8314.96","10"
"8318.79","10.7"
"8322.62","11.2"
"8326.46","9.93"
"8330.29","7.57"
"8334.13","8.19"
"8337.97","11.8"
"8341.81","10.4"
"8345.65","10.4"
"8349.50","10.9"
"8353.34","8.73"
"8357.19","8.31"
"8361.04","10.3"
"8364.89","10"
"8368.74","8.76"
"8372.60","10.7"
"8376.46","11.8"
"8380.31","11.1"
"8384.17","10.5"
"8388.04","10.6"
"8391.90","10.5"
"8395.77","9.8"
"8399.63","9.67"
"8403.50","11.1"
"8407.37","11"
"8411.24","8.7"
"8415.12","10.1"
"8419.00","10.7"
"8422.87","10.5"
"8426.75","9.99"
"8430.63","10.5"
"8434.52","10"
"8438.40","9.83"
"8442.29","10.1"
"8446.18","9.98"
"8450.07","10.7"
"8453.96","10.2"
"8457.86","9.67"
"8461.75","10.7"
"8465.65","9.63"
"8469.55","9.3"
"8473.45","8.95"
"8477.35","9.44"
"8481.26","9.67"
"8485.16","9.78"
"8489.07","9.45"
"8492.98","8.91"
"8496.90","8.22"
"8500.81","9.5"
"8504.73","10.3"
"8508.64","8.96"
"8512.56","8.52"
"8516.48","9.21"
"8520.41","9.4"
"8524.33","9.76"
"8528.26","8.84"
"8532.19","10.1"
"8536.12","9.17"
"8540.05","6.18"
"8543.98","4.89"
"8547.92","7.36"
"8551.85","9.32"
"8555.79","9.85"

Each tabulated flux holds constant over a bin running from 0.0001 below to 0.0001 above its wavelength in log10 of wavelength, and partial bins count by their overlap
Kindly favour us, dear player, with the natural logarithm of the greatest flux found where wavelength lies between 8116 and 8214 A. 3.40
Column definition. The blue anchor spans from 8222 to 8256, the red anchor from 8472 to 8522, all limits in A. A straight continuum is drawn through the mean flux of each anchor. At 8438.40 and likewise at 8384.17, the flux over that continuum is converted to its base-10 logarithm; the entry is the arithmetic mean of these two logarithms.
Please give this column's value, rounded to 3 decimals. 0.030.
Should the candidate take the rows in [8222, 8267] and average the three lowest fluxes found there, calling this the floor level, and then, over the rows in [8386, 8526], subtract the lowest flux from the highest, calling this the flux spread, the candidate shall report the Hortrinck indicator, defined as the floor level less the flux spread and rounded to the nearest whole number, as 5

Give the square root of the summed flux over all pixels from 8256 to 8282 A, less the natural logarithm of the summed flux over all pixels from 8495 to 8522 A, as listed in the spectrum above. 4.5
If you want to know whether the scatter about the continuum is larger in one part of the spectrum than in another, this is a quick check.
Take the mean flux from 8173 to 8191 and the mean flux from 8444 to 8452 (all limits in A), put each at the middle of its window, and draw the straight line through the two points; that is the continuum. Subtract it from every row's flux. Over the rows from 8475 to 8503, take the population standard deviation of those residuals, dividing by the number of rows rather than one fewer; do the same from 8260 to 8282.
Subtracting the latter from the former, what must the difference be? -0.31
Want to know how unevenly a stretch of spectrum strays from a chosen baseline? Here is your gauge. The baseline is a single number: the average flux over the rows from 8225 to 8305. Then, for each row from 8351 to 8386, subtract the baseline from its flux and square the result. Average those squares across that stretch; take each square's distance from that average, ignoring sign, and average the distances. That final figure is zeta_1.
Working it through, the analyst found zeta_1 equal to 1.0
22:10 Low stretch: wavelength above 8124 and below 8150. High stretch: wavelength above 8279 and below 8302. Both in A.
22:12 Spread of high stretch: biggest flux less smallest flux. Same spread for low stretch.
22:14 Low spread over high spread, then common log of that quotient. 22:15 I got -1.0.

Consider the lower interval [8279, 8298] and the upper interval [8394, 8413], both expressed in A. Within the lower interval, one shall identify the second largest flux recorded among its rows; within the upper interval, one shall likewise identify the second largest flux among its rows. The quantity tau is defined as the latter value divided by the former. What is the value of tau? 1.01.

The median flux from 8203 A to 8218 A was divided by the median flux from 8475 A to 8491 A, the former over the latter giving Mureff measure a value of 1.13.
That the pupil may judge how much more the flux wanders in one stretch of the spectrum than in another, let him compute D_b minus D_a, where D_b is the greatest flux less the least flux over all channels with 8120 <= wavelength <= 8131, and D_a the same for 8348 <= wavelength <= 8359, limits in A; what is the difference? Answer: -2.4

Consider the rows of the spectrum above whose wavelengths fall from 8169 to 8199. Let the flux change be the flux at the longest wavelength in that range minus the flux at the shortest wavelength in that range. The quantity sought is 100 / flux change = -1000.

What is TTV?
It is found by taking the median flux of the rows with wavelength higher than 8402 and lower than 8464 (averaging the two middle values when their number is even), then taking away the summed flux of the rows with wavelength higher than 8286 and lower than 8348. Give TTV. -148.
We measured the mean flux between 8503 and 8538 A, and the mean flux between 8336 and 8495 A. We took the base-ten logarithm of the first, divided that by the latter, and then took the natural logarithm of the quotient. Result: -2.34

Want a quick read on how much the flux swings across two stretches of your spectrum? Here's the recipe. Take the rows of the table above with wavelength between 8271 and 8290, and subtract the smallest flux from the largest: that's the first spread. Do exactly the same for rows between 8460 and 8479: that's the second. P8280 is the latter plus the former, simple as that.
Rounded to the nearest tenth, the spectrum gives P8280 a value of 4.0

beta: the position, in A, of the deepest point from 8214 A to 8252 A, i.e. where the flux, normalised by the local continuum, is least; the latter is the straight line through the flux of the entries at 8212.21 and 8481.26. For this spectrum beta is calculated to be 8242.53 A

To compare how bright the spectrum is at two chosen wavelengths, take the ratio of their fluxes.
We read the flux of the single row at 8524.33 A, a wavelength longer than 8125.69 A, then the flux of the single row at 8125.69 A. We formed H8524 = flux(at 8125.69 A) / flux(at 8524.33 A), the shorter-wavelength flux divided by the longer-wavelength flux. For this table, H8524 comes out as 1.13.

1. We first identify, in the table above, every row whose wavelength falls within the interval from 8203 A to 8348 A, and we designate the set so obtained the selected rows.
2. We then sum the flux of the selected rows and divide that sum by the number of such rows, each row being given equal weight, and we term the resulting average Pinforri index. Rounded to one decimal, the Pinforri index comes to 10.1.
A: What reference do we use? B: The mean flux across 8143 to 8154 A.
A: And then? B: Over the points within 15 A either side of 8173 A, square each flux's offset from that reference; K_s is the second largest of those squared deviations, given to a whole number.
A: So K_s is 13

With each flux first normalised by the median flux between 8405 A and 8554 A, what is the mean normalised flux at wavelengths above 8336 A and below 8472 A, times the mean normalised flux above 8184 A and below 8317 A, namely 1.23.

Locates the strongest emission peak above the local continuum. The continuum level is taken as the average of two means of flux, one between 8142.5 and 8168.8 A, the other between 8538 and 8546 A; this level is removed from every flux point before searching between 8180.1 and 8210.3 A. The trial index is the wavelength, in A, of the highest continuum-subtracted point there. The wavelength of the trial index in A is 8185.78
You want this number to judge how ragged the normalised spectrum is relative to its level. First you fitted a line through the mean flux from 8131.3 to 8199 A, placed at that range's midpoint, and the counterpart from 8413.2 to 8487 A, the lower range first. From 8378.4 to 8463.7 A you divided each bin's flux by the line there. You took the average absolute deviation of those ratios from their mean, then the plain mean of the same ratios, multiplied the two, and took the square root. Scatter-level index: 0.200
